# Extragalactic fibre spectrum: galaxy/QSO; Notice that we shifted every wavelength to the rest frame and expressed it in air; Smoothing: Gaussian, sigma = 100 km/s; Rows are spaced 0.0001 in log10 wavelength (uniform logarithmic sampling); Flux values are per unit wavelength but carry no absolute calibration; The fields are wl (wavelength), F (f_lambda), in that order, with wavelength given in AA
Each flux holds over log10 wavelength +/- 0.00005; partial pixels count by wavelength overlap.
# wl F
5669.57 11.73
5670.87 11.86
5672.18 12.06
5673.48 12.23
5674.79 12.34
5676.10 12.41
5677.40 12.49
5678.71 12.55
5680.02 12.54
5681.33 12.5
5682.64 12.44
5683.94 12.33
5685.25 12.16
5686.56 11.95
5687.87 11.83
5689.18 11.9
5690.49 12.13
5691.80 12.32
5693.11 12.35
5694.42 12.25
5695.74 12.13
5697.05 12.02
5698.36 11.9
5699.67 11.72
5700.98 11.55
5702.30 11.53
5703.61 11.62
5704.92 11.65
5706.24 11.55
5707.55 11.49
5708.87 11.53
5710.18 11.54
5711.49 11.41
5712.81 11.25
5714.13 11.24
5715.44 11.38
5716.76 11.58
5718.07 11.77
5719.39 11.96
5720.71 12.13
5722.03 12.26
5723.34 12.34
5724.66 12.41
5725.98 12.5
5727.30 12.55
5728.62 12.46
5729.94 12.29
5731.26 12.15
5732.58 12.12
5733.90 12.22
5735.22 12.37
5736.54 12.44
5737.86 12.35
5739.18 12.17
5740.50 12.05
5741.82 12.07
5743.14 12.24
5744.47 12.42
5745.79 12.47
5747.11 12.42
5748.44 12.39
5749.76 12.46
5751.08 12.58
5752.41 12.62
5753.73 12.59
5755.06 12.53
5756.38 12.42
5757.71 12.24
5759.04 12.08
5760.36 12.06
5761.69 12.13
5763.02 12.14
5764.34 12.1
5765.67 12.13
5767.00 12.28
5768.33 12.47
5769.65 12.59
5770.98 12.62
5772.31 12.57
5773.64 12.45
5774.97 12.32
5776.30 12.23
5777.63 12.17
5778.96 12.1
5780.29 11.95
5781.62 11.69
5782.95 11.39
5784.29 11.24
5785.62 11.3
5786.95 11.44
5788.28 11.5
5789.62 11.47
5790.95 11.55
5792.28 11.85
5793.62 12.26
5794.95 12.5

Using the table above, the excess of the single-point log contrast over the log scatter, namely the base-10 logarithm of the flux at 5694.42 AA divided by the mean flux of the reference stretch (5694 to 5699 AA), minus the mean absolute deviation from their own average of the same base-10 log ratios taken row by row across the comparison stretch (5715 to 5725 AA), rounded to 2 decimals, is 0.00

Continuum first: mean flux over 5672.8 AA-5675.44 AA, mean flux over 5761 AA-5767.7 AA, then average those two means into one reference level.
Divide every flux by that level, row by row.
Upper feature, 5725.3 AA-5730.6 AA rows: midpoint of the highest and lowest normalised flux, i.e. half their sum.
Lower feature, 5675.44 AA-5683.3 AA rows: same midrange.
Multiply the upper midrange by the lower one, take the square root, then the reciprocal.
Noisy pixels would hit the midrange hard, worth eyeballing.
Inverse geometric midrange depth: 0.98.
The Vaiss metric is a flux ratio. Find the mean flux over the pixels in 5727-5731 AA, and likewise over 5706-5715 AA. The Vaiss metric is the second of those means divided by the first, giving 0.92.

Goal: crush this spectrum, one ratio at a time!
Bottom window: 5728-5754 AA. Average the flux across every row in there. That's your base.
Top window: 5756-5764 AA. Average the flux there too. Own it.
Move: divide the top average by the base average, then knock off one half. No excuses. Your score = 0.49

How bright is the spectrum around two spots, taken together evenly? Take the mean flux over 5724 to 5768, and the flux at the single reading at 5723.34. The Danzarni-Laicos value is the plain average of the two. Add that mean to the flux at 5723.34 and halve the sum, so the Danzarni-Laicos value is 12.3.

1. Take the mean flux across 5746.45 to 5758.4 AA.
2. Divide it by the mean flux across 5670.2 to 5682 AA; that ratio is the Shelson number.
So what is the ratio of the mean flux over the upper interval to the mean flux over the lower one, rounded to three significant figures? 1.01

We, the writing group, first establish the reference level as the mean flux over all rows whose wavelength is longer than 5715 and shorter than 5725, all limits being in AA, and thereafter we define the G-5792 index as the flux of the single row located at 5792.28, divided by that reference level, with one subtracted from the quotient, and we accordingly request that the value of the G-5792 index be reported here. -0.01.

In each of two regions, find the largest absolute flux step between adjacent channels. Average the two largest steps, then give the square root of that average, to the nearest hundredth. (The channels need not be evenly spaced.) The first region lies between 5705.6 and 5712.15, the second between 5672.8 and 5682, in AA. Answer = 0.35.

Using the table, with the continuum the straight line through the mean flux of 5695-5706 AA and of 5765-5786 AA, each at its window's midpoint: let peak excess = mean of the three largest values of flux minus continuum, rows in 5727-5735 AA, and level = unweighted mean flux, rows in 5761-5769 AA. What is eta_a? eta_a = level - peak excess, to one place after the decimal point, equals 11.7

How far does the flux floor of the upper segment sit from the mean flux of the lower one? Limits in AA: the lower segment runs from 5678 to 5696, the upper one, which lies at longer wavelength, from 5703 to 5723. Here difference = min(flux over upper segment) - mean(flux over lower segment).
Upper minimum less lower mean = -1.0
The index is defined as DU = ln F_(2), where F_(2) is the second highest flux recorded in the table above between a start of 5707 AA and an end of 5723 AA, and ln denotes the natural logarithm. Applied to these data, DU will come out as 2.50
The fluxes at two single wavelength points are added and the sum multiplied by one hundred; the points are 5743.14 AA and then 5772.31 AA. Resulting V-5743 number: 2481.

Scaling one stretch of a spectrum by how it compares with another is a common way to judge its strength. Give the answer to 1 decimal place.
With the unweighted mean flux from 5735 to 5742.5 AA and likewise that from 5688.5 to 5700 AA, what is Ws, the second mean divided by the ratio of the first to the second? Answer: 11.9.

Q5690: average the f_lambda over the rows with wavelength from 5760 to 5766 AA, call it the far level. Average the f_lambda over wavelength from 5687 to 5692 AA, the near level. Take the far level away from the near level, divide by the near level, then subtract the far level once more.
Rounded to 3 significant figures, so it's -12.1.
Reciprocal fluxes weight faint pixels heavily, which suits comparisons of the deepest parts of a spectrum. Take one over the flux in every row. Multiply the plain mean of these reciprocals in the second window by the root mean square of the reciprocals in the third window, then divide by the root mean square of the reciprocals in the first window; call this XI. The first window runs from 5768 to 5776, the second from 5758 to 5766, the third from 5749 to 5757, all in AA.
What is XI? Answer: 0.0824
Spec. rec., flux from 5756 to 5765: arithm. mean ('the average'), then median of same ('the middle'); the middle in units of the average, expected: 1.00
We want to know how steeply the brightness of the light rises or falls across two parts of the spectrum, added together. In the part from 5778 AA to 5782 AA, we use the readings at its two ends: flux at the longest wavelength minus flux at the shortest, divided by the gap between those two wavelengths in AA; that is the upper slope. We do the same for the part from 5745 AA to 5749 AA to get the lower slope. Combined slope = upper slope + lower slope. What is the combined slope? -0.18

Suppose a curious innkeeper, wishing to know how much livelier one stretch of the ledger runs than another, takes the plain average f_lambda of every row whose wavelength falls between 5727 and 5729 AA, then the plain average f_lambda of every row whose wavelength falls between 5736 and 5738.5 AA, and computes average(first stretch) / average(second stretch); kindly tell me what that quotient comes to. 1.01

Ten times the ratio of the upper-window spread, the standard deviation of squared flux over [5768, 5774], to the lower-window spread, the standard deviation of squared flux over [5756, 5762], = 5.2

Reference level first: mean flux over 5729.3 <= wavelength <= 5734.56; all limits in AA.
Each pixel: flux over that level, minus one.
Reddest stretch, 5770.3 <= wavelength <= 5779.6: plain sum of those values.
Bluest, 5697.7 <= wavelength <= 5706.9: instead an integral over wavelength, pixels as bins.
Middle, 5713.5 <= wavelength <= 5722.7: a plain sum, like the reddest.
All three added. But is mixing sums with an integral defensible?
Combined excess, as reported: -0.57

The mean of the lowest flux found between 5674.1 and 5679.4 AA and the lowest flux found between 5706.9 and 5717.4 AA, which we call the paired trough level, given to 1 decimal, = 11.8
